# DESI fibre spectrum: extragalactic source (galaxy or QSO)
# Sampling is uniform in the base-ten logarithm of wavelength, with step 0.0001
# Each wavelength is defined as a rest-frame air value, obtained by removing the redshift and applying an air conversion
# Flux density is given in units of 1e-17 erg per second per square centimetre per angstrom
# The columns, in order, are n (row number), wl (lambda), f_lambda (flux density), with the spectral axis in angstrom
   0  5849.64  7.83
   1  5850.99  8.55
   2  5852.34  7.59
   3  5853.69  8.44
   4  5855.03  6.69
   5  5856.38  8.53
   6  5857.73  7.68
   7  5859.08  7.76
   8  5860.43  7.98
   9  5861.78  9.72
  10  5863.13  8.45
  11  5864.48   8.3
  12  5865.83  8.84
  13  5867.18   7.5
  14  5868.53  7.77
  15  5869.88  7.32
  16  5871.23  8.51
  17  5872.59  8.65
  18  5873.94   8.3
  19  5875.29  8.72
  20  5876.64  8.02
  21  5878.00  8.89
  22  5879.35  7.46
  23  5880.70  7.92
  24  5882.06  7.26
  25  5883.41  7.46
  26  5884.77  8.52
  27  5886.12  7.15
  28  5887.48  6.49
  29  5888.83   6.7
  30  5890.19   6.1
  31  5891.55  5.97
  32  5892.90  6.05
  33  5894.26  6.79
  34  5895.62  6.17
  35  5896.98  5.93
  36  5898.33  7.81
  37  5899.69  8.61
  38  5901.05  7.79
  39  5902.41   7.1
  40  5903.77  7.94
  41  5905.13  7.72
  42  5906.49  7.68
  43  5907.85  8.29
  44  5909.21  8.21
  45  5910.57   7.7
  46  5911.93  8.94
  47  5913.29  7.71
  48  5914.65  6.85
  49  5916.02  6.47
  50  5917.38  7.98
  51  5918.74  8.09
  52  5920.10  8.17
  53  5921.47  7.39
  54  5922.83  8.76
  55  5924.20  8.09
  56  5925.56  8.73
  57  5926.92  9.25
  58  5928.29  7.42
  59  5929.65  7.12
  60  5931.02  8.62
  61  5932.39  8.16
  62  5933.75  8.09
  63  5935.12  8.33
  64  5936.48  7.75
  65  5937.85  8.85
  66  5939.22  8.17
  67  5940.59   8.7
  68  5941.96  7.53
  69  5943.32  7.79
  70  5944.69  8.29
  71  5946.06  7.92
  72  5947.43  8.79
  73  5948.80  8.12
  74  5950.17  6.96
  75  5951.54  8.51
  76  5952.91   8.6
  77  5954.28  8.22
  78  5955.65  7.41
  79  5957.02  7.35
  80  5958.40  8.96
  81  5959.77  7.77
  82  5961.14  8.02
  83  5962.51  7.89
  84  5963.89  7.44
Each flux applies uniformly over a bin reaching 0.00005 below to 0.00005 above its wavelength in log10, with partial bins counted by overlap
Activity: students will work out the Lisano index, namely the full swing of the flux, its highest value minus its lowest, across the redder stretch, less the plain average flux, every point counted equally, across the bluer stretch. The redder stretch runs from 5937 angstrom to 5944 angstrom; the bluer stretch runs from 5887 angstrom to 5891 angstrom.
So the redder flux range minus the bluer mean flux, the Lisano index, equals -5.1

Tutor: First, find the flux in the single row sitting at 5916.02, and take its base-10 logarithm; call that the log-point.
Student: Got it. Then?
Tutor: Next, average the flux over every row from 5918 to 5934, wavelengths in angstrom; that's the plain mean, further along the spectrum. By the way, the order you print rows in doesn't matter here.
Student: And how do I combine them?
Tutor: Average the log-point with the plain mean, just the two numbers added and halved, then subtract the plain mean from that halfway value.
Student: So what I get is -3.67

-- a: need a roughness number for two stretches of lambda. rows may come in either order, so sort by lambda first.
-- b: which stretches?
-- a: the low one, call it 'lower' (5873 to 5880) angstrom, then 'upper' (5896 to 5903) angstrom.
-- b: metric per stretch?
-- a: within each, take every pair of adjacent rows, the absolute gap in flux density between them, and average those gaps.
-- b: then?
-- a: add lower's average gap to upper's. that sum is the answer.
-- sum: 1.9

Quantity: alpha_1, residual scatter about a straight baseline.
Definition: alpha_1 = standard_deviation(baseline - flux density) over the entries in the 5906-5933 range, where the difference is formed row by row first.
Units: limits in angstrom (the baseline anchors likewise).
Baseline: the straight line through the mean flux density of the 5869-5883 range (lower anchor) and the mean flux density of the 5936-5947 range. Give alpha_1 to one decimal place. 0.7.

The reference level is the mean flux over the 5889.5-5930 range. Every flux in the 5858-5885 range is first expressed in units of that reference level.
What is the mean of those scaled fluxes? 1.08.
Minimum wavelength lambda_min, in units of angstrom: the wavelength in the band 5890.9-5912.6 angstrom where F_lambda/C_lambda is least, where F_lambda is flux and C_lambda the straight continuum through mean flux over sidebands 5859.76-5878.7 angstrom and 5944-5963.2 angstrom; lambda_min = 5896.98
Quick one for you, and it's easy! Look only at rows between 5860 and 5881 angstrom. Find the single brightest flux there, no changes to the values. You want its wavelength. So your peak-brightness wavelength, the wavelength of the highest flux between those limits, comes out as 5861.78 angstrom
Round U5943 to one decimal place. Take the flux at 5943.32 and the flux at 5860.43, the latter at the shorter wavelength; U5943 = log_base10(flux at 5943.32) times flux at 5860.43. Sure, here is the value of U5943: 7.1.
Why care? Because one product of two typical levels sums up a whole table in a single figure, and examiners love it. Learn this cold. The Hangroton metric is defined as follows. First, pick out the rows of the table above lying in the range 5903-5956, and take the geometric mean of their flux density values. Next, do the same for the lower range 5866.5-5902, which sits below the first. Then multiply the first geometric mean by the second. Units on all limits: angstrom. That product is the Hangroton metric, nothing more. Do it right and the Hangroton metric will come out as 59.3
